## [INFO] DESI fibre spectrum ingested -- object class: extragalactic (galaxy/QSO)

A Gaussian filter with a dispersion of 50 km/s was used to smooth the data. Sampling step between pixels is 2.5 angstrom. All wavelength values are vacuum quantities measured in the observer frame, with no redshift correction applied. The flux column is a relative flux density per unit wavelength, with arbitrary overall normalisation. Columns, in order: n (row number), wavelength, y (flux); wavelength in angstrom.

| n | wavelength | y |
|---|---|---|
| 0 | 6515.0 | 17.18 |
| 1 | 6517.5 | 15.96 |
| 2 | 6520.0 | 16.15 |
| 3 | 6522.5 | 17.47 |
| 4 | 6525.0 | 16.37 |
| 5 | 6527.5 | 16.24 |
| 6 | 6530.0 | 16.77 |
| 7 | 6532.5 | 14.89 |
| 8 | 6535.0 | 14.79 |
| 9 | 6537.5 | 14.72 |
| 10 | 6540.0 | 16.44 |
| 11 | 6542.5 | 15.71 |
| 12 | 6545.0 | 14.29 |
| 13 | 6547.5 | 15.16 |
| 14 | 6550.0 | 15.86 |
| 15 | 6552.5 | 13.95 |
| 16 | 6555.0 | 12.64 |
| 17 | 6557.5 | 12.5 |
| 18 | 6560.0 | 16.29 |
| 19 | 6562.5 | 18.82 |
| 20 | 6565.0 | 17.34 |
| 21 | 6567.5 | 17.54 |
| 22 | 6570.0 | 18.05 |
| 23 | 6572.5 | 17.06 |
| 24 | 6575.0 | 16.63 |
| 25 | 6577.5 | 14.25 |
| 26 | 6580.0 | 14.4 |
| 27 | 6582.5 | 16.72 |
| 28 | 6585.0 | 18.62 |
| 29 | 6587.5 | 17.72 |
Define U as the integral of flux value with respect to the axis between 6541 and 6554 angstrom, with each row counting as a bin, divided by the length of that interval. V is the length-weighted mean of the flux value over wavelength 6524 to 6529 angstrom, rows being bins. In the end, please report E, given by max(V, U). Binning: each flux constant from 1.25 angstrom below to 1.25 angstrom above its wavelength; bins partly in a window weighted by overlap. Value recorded 16.3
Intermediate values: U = 15.0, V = 16.3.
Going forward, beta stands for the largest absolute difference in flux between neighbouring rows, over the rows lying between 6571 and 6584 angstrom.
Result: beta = 2.4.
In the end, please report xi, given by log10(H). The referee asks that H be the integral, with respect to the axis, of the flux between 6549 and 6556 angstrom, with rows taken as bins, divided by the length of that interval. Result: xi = 1.15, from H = 14.1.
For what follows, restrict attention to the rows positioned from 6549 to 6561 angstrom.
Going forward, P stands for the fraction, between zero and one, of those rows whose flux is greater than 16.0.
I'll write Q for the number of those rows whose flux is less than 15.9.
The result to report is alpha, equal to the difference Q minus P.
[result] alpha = 4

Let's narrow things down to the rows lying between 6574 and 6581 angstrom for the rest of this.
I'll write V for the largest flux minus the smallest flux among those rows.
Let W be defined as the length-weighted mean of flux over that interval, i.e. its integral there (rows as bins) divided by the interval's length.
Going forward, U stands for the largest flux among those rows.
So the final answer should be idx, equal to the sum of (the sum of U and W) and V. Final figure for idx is 34.1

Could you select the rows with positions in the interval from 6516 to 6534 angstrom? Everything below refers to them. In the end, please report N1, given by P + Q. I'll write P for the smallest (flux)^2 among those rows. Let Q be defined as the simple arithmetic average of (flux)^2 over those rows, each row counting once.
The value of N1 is 487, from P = 222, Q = 265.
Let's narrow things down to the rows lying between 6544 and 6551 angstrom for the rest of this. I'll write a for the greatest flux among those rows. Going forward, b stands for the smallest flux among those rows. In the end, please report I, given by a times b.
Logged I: 227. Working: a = 15.86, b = 14.29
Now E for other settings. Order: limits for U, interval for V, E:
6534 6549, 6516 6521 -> 16.1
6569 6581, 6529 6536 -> 16.1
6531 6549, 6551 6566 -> 15.2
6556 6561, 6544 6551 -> 15.1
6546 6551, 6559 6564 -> 17.6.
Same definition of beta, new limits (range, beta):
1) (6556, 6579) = 3.8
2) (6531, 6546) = 1.7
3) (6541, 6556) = 1.9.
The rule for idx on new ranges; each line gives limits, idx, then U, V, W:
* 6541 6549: 32.3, 15.71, 1.4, 15.1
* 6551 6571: 41.0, 18.82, 6.3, 15.9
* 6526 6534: 34.6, 16.77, 1.9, 15.9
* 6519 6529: 35.4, 17.47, 1.3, 16.6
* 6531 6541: 33.4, 16.44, 1.7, 15.2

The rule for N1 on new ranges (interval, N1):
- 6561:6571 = 623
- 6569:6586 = 479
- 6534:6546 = 436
